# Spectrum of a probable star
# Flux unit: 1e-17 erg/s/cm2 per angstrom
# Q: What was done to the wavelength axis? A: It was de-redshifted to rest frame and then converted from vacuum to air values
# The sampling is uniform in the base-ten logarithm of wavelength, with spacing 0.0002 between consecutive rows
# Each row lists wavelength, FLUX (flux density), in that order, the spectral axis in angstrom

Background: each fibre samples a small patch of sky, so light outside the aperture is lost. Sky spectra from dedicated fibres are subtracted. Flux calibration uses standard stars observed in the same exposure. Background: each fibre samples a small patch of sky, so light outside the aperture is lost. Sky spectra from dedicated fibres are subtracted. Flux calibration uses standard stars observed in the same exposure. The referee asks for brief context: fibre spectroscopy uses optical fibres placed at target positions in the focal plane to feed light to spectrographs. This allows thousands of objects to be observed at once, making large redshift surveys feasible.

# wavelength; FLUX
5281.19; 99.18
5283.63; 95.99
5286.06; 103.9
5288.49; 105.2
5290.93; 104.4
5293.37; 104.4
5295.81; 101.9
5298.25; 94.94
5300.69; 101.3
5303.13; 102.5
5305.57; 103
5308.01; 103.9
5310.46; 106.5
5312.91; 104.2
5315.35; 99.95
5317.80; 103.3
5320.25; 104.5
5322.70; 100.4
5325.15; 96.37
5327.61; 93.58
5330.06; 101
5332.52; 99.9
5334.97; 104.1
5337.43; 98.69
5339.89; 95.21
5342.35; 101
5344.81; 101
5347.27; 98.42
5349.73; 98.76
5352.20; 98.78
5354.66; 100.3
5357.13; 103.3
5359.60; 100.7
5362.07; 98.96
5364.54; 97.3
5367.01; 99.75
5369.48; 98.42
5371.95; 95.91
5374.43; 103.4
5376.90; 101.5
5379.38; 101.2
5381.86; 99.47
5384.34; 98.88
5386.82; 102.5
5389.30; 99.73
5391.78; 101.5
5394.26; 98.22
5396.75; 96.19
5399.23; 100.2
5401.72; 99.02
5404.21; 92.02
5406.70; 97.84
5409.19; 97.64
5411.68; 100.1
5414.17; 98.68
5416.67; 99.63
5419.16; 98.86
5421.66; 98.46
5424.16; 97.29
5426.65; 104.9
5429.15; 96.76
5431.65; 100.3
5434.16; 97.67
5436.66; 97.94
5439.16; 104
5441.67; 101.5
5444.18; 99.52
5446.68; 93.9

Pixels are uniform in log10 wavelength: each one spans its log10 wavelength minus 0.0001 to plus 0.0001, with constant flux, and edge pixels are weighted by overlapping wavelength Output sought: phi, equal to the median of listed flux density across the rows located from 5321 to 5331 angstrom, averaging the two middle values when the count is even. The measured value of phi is 98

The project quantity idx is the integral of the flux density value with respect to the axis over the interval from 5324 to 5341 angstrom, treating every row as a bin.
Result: 1673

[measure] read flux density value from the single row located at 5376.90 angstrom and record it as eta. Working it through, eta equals 101.5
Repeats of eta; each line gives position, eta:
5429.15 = 96.76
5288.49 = 105.2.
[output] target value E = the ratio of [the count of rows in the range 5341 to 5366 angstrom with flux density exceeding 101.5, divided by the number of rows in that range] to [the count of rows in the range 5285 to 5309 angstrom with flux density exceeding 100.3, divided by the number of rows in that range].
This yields 0.1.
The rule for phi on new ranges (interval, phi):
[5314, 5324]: 102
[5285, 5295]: 104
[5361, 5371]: 99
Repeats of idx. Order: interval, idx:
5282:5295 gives 1334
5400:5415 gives 1464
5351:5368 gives 1698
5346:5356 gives 991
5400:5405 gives 481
